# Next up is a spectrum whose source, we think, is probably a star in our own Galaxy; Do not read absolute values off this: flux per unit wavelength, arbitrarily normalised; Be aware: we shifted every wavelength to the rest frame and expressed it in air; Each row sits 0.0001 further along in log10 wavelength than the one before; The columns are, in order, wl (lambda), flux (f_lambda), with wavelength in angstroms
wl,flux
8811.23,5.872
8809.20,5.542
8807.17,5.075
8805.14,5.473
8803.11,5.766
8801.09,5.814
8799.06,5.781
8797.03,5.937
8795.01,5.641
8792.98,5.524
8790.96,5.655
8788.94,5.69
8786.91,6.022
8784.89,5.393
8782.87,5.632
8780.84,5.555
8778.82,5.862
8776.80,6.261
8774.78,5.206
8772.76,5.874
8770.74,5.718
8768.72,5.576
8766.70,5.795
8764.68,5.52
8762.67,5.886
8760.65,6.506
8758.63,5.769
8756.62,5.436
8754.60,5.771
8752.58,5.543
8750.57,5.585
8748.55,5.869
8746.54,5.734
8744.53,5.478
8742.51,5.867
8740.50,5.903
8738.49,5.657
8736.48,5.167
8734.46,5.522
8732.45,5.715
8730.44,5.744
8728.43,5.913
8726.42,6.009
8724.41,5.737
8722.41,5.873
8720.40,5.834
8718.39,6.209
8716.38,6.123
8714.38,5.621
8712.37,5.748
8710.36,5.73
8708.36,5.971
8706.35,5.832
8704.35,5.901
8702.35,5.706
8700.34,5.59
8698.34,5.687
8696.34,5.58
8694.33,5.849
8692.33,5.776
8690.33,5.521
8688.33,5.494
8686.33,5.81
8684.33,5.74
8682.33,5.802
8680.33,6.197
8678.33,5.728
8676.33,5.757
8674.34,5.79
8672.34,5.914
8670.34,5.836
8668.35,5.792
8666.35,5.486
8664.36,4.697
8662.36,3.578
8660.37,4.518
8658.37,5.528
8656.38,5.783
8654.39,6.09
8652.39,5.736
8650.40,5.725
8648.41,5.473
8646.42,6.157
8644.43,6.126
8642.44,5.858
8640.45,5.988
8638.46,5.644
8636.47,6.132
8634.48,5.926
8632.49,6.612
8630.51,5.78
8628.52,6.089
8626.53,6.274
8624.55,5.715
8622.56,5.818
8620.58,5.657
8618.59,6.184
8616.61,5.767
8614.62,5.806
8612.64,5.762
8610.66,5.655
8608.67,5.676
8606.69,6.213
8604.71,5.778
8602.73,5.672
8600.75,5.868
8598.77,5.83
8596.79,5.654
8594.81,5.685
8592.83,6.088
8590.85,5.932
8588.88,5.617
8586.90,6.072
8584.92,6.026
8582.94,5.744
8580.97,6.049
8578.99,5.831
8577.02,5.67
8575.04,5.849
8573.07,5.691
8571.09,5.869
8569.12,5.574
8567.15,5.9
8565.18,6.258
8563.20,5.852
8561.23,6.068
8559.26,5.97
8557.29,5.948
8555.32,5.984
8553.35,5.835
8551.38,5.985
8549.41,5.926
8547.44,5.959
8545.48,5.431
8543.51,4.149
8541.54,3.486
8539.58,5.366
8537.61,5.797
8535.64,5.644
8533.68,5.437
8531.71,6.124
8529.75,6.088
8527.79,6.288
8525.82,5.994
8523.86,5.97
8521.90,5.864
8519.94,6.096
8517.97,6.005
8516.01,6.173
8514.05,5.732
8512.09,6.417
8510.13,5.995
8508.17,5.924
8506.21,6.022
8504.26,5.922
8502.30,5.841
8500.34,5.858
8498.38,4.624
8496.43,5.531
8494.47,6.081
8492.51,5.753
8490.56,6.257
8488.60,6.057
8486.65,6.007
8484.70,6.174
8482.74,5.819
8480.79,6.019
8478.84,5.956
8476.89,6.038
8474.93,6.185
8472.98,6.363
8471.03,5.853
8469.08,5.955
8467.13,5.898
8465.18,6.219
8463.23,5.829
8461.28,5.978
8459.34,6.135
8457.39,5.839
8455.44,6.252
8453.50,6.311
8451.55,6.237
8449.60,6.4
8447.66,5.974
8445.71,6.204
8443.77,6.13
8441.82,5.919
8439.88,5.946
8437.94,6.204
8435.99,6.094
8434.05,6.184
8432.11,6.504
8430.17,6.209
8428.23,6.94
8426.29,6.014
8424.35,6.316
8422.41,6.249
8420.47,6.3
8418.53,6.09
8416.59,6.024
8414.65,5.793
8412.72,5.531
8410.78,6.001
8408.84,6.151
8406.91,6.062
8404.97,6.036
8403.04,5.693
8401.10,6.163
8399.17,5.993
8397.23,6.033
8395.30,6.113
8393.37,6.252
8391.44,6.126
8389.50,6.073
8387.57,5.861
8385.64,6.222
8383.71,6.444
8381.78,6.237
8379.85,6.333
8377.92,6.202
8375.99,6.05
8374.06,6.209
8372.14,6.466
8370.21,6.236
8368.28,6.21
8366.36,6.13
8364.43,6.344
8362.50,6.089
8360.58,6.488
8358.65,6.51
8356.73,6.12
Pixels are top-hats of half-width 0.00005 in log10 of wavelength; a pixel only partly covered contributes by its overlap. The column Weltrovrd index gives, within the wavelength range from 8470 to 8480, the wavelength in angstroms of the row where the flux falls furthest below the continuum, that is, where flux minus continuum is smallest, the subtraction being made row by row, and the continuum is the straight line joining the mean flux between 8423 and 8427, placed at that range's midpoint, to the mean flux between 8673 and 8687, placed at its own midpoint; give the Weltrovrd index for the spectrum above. 8471.03 angstroms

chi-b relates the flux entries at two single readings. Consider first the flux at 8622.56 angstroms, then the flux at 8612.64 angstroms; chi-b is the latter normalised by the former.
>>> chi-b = 0.99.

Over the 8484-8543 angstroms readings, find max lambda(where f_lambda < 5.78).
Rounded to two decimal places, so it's 8541.54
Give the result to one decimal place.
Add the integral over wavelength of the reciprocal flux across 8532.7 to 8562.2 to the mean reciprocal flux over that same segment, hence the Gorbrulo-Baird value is 5.6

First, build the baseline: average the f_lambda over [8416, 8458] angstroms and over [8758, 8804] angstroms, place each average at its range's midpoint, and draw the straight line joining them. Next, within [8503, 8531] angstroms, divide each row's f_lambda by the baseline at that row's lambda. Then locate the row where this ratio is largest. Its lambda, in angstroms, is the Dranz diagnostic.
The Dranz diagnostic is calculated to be 8512.09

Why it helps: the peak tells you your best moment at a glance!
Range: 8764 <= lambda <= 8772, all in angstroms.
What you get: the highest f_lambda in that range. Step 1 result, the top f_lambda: 5.795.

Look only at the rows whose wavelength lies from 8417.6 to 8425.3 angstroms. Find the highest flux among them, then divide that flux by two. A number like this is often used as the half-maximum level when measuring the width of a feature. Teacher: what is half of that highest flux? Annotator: 3.16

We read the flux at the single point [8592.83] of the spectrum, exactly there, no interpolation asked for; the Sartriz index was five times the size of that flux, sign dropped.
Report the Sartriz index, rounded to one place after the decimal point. 30.4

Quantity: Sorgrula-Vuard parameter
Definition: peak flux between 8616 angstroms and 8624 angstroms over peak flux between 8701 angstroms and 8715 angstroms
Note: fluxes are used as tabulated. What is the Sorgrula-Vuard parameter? 1.04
